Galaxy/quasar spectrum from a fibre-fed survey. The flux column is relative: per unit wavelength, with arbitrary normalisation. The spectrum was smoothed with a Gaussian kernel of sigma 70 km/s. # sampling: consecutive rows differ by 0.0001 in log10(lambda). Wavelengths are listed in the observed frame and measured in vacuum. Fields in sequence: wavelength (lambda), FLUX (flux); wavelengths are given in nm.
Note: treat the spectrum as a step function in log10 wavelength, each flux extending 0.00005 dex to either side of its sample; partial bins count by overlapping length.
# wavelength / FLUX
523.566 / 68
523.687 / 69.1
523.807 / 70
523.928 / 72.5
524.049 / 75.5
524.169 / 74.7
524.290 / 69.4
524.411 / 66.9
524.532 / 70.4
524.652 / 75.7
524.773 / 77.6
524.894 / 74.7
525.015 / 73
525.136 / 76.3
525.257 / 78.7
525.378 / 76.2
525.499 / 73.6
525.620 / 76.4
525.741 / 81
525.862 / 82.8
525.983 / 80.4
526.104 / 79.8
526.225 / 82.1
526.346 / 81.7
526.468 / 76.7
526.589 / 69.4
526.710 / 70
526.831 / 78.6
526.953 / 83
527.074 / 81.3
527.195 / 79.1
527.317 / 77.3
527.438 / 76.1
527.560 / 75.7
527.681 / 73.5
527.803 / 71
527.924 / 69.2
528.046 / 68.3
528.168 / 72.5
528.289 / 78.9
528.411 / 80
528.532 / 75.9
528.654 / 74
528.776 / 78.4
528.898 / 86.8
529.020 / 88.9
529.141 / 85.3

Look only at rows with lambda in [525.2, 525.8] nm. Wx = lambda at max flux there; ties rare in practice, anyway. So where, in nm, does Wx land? 525.741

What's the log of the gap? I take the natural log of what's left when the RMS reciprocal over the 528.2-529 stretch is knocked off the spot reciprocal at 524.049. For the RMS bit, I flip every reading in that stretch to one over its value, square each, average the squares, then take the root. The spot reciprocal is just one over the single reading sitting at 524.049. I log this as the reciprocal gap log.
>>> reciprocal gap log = -7.5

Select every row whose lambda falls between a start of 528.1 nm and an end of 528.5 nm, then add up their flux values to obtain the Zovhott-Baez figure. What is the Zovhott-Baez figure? 231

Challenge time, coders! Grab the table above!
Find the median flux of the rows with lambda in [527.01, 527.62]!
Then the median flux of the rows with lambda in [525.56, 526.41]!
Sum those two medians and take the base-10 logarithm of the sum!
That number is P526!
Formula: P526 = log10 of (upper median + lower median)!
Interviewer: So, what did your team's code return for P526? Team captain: 2.20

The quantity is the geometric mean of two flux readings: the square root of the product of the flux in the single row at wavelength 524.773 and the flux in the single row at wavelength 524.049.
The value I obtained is 76.5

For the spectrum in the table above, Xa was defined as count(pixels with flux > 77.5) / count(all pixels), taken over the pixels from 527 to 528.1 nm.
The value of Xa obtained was 0.2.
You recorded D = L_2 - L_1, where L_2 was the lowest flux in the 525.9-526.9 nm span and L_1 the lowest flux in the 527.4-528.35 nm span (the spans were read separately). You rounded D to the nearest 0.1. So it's 1.1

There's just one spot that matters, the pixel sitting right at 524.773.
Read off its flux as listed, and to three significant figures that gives 77.6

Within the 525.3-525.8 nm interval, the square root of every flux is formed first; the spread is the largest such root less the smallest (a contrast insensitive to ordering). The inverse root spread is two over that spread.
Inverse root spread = 4.8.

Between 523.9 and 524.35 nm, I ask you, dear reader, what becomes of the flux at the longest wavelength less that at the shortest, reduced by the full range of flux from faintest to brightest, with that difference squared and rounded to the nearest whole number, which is 85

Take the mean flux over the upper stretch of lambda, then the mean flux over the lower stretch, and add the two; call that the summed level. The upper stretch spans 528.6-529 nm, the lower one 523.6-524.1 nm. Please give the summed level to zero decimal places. 152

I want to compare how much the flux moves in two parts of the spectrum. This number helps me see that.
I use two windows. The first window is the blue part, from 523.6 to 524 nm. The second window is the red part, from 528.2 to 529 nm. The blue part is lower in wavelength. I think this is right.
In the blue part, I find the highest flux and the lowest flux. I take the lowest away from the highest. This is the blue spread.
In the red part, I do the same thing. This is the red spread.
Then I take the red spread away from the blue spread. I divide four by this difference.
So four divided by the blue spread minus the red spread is -0.4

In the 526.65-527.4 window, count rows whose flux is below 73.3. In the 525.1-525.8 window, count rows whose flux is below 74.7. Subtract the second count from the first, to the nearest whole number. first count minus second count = 0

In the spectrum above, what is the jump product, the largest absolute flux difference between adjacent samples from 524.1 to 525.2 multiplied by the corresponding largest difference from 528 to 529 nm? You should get 45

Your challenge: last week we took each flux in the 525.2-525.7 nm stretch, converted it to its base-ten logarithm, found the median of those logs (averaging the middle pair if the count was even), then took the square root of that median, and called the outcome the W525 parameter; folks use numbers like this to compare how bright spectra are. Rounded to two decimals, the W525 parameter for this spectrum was 1.37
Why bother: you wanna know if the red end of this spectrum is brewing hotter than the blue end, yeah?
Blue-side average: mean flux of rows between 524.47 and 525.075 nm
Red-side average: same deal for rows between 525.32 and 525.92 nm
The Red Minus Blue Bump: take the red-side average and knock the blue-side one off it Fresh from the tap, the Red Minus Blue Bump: 3.7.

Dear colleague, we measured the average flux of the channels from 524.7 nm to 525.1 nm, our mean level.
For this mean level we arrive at 75.1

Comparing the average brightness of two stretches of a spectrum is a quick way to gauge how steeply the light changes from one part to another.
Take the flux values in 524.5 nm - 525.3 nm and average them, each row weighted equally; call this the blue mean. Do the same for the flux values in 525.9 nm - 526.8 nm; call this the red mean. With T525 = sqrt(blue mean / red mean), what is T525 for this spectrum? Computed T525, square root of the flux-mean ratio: 0.99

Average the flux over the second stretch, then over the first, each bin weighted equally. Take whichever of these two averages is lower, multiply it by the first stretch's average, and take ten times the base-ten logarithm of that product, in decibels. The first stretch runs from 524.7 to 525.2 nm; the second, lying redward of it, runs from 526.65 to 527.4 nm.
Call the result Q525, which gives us 37.5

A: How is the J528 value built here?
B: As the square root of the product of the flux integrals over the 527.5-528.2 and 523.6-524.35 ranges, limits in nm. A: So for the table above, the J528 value 52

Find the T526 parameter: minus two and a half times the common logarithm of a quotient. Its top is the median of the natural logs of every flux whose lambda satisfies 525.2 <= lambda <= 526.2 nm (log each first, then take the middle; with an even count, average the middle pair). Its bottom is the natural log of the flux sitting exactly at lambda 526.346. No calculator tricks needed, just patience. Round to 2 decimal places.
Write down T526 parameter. 0.01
